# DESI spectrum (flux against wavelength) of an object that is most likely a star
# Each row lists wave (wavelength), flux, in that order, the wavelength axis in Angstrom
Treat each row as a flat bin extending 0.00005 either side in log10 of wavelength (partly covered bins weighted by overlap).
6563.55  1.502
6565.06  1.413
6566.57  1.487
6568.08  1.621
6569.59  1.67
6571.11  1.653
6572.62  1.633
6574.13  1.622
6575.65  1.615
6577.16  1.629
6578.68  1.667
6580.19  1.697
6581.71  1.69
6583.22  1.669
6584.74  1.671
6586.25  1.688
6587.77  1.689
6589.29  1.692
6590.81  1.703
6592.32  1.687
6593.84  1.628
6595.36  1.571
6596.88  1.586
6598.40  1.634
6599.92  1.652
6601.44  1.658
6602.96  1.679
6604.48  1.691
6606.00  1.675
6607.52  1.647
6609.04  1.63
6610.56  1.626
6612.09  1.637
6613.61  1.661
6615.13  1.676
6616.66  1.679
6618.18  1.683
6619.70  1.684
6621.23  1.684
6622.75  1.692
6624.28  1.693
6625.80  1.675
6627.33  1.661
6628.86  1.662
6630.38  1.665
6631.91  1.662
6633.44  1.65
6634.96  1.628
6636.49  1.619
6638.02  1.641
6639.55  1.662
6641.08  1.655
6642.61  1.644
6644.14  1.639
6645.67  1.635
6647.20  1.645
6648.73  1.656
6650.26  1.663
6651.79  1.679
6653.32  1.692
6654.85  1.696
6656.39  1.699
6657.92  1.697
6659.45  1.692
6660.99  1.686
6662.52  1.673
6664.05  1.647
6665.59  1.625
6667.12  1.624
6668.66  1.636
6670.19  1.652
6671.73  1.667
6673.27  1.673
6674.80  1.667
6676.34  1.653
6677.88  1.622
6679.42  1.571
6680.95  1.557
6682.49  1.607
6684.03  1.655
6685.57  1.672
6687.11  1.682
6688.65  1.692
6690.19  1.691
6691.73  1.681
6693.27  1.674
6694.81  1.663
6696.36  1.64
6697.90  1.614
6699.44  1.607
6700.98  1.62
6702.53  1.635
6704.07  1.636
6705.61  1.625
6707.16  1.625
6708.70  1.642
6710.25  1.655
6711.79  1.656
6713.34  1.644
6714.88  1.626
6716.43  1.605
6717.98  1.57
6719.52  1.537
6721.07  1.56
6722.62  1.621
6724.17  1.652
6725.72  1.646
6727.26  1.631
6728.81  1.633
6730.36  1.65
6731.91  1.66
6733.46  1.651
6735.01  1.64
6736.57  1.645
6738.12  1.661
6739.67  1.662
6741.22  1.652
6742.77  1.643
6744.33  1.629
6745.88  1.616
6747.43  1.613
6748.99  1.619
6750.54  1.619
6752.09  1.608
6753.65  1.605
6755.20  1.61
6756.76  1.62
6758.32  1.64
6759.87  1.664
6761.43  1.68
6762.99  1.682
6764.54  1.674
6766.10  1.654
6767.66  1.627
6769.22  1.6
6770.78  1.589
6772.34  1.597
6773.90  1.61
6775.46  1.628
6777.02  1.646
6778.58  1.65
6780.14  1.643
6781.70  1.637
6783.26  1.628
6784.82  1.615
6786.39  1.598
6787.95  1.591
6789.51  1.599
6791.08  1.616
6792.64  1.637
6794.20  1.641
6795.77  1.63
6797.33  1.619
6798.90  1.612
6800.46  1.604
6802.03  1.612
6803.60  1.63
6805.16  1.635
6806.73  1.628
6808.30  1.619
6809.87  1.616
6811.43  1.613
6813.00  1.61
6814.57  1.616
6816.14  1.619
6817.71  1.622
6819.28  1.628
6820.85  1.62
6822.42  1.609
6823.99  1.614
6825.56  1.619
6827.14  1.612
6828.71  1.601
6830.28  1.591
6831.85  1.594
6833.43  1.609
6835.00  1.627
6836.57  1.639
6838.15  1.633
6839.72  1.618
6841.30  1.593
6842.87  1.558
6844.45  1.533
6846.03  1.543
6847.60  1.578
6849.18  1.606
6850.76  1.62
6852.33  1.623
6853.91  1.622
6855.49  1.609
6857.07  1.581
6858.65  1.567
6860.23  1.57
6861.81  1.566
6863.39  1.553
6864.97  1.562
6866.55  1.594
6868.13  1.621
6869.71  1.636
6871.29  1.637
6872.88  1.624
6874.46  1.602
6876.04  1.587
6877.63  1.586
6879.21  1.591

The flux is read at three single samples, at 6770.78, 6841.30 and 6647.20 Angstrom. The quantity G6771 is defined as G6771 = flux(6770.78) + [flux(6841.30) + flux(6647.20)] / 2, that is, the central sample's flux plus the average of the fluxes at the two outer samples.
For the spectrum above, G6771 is 3.21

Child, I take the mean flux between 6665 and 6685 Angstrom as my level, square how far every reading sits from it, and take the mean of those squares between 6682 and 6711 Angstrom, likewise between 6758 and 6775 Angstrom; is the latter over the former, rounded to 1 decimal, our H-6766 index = 1.1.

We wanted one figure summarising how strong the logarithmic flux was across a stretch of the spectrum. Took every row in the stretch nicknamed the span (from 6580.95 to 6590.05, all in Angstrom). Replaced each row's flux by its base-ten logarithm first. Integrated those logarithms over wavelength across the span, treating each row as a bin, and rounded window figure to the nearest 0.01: 2.06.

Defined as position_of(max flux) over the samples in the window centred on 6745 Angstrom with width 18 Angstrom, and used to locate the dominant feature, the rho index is 6739.67 Angstrom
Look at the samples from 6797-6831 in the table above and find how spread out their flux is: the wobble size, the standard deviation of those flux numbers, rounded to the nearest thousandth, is 0.010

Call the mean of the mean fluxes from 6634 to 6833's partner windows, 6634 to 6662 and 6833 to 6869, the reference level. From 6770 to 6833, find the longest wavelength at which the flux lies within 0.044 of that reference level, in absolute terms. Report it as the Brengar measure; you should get 6831.85 Angstrom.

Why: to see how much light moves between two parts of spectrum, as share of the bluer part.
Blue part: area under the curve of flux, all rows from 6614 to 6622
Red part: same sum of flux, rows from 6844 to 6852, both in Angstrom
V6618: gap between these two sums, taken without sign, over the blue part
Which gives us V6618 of 0.06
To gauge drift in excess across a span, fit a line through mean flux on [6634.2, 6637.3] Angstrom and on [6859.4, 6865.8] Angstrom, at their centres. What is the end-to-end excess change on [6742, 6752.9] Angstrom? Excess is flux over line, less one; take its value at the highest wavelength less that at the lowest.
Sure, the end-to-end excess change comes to -0.02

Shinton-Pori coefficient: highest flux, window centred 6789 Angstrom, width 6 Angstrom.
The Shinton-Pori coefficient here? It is 1.616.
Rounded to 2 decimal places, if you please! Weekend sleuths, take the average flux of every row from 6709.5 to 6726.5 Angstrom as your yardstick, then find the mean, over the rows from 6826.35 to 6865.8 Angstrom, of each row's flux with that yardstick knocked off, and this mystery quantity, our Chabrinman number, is -0.02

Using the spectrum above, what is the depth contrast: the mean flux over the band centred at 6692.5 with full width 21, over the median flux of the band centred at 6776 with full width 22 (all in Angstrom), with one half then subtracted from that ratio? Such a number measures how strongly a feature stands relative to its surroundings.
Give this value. 0.515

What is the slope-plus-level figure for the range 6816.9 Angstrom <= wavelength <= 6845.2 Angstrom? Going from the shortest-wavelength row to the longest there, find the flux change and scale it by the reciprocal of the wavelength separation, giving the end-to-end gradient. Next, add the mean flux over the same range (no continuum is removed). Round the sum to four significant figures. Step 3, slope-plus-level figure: 1.603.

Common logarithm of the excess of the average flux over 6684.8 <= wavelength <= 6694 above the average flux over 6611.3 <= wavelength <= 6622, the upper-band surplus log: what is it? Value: -2.0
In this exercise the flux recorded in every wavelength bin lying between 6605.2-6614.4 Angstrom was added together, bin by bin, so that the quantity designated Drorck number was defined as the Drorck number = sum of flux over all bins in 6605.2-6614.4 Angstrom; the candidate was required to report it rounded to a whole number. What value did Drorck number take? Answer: 10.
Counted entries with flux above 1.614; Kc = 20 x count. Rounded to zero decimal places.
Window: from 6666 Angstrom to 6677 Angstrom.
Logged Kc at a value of 140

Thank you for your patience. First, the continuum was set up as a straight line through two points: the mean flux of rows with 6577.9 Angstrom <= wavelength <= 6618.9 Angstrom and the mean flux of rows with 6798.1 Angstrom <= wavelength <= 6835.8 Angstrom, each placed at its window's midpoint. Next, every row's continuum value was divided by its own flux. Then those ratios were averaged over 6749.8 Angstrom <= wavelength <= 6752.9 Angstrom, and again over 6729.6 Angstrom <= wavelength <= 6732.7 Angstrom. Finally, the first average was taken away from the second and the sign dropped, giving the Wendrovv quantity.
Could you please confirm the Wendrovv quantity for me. 0.023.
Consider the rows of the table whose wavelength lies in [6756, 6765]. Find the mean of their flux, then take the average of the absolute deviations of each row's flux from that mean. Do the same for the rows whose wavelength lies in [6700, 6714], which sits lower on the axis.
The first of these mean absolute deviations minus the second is 0.010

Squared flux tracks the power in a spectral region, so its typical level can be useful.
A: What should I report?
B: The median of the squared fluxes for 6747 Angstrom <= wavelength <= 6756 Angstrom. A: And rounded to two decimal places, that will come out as 2.60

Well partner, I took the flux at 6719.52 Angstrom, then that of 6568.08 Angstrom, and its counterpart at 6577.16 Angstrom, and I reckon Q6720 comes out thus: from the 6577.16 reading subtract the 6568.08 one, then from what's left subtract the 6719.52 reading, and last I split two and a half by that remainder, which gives -1.64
